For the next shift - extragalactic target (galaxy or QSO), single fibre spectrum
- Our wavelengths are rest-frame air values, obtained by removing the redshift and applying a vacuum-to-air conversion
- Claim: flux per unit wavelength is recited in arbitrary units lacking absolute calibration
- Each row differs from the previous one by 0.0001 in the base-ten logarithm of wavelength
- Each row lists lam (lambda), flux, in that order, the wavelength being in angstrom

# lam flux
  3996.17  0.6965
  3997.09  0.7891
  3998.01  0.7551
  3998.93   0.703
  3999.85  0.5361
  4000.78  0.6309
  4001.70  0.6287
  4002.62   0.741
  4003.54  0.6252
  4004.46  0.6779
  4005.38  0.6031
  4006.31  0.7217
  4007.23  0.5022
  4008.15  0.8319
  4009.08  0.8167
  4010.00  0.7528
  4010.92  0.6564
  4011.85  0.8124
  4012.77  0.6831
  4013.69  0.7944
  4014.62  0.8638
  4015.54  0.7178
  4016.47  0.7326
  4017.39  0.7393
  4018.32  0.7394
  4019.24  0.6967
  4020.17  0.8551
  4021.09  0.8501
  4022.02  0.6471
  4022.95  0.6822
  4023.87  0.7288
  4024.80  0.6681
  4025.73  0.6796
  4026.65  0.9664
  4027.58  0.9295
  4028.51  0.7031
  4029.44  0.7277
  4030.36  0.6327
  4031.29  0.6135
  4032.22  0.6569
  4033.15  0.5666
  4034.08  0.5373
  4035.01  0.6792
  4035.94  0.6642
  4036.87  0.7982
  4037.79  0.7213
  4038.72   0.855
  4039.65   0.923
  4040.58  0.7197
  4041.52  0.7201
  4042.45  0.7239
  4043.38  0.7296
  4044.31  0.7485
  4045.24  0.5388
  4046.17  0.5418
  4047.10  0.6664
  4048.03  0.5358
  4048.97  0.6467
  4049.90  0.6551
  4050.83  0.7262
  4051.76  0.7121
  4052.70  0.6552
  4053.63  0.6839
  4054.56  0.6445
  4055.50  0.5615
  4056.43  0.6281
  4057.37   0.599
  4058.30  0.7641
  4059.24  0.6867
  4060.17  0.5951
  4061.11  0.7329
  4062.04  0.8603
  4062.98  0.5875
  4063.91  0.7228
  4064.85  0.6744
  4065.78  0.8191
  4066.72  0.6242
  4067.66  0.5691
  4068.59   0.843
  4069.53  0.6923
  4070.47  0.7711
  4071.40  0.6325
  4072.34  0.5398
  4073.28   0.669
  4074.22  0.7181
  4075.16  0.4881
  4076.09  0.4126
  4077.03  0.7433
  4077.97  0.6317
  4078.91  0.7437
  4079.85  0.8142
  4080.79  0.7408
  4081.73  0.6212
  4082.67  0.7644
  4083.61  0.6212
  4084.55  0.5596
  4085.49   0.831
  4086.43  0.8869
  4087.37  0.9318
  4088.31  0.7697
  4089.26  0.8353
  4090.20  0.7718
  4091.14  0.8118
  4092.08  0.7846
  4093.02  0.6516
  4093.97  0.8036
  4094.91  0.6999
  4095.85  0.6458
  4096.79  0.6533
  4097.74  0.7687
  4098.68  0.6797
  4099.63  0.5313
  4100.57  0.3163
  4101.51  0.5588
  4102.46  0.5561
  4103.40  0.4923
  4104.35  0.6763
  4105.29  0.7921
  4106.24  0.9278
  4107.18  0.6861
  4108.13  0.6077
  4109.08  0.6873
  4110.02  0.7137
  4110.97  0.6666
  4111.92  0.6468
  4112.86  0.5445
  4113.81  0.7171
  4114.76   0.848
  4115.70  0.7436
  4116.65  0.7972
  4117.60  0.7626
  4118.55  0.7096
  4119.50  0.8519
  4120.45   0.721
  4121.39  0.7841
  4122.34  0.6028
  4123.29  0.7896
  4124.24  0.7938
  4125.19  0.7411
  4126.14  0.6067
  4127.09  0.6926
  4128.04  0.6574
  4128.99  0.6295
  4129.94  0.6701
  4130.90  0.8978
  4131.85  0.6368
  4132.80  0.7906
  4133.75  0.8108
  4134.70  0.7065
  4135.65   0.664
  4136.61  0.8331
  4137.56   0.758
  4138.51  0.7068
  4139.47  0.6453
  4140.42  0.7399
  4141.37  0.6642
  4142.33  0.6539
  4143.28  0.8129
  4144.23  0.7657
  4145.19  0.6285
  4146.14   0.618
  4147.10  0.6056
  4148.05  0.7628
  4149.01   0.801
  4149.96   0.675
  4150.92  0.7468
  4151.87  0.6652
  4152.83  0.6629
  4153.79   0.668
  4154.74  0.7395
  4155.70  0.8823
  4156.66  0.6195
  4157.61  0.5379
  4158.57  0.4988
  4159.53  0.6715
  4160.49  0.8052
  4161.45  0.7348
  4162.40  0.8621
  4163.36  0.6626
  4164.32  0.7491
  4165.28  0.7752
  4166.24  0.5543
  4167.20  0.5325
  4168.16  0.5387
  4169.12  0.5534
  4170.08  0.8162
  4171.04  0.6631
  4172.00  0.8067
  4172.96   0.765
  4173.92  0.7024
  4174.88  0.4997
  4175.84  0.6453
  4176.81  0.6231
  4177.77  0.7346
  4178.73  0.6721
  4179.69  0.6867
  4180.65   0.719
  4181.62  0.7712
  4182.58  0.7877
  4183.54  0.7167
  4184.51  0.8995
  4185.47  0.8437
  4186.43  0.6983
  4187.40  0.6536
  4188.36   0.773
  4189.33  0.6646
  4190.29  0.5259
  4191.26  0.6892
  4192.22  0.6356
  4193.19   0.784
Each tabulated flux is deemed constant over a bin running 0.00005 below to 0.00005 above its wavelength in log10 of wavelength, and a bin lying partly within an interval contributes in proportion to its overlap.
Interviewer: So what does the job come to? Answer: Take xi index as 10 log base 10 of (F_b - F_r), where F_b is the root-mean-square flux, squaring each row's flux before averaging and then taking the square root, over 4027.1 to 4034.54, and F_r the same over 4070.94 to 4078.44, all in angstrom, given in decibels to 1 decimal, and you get -11.8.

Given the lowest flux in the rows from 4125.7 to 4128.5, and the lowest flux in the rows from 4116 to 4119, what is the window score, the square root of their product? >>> 0.66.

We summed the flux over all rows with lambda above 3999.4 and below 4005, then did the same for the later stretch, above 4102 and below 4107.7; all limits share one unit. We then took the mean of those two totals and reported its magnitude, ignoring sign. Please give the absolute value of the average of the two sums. 3.99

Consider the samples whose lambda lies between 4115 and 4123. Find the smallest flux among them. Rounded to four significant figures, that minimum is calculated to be 0.6028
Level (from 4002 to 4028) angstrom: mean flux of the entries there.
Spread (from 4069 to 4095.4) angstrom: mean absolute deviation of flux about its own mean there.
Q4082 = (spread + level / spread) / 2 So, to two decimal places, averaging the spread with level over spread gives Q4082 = 3.95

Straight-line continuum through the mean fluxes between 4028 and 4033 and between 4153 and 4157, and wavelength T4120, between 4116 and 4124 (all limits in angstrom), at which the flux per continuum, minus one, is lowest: 4122.34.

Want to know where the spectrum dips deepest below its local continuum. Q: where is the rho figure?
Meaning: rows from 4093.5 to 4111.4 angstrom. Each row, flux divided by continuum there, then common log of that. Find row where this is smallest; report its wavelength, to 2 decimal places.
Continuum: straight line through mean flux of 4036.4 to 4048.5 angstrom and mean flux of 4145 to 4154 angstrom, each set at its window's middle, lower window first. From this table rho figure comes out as 4100.57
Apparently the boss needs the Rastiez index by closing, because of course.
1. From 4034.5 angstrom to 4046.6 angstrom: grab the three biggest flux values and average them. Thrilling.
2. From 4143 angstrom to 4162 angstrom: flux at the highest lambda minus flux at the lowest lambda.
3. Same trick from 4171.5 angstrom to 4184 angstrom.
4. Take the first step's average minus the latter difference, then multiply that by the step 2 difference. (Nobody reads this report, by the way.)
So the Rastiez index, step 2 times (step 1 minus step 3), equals -0.074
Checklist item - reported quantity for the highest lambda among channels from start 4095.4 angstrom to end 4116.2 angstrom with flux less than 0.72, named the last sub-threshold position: 4113.81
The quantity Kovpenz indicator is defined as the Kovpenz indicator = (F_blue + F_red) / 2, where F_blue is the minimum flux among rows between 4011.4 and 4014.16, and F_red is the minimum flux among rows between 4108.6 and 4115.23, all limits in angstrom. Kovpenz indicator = 0.61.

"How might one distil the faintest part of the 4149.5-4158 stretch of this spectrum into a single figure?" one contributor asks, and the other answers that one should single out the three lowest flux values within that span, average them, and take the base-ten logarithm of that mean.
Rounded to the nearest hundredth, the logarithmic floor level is -0.22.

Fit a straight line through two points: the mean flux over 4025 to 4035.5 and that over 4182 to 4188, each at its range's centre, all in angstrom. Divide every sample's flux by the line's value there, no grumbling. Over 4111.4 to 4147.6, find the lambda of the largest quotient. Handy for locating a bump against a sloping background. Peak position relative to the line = 4130.90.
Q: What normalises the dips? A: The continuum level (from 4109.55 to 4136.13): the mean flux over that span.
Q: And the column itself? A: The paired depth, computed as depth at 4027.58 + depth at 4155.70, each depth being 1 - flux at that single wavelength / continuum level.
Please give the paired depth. -0.51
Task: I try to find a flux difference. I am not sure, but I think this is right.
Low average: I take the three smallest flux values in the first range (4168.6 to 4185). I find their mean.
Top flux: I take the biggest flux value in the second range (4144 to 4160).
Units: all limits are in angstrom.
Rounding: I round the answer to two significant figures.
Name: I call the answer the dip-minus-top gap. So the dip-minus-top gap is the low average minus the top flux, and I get -0.32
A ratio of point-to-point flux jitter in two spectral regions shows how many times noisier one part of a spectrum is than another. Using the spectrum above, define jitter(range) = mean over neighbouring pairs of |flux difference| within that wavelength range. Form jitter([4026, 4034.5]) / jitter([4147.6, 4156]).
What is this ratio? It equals 1.05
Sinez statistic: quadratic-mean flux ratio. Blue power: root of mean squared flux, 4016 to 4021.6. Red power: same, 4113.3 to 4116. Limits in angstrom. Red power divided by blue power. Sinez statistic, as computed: 1.00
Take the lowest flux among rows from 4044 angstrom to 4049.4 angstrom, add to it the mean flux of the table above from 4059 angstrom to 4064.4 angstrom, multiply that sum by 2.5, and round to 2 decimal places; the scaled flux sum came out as 3.08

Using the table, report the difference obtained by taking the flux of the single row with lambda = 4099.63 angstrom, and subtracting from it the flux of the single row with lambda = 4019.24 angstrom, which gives -0.17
